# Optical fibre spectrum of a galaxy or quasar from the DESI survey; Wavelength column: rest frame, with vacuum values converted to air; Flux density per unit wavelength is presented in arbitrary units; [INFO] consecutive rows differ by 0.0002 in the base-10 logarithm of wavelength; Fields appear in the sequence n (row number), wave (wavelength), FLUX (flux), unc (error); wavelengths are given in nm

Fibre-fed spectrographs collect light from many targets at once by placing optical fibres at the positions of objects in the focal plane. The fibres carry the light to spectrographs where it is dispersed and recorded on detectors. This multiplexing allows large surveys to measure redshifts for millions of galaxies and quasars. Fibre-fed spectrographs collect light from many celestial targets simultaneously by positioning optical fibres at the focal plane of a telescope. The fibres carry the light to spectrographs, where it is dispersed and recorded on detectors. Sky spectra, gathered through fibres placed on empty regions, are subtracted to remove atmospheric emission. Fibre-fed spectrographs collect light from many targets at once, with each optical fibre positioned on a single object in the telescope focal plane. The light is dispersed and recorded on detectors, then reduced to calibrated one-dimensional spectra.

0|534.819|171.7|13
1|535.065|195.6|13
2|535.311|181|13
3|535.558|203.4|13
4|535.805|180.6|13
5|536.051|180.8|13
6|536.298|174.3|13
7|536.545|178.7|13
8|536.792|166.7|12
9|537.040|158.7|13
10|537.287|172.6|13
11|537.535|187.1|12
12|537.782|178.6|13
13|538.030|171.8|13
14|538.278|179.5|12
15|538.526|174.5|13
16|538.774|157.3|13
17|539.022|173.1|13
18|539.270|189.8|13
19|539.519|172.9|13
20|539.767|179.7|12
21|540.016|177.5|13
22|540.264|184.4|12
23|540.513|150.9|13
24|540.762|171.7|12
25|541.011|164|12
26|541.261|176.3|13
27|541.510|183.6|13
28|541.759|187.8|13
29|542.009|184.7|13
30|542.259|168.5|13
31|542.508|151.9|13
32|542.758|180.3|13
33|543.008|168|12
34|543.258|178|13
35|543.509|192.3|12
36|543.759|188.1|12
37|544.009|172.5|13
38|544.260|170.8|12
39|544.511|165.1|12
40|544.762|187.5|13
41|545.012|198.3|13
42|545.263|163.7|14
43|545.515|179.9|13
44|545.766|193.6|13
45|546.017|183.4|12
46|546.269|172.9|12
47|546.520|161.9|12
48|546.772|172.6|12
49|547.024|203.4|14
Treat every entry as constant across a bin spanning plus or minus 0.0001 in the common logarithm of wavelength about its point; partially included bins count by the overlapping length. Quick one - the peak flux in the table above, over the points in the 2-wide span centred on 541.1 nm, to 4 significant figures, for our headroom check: 187.8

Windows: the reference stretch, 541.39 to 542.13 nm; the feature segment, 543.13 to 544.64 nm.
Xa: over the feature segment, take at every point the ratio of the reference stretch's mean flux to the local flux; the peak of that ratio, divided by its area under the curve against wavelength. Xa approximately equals 0.71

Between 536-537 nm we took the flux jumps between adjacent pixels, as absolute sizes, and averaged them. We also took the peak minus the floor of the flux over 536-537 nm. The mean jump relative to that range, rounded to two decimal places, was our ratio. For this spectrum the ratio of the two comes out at 0.54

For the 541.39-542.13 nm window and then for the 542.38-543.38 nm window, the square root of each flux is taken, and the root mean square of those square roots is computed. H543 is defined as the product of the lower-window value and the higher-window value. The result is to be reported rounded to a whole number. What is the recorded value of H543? 177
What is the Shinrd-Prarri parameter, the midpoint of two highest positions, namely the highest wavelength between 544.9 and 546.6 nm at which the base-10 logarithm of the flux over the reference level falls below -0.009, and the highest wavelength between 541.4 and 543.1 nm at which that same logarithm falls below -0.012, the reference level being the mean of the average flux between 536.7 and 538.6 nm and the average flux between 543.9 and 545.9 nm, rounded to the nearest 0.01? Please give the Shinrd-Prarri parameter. 544.76 nm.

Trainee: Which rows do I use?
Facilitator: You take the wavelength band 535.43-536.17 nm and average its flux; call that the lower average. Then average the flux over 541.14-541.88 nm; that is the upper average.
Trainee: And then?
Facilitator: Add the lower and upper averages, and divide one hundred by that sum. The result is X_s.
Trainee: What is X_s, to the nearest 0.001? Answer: 0.270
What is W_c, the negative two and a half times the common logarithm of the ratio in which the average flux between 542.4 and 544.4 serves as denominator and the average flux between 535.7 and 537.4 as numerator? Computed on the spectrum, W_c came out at 0.013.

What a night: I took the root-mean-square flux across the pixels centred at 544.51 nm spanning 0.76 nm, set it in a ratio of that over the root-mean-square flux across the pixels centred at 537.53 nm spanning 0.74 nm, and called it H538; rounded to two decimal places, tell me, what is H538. 0.97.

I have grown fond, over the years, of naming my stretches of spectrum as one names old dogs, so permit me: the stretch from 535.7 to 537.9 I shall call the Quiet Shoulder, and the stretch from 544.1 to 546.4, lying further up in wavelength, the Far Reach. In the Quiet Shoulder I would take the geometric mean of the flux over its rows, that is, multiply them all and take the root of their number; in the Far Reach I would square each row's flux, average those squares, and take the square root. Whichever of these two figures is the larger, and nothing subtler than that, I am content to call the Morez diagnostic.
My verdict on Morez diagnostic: 180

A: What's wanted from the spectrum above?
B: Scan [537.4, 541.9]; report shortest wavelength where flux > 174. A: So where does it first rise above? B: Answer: 537.535 nm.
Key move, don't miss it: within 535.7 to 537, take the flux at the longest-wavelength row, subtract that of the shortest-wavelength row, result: -14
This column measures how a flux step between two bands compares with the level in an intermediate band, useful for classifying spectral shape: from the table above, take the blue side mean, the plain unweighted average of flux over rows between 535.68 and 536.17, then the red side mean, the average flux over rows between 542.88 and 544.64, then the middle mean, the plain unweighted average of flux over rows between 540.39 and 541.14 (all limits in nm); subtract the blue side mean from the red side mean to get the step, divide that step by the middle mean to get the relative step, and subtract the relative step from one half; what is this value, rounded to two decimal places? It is 0.53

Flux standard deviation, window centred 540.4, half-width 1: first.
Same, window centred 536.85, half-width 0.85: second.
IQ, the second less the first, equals -1.1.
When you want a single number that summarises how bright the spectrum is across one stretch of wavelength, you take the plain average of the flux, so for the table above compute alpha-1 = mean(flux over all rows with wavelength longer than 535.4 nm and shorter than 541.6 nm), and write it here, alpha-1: 176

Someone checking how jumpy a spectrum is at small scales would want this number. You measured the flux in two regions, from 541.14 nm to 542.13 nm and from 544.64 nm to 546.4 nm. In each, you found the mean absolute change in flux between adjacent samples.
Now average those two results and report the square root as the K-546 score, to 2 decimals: 3.23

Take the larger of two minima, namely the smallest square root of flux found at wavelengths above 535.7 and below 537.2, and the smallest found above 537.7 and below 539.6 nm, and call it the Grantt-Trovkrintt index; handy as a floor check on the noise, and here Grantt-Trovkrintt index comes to 12.6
